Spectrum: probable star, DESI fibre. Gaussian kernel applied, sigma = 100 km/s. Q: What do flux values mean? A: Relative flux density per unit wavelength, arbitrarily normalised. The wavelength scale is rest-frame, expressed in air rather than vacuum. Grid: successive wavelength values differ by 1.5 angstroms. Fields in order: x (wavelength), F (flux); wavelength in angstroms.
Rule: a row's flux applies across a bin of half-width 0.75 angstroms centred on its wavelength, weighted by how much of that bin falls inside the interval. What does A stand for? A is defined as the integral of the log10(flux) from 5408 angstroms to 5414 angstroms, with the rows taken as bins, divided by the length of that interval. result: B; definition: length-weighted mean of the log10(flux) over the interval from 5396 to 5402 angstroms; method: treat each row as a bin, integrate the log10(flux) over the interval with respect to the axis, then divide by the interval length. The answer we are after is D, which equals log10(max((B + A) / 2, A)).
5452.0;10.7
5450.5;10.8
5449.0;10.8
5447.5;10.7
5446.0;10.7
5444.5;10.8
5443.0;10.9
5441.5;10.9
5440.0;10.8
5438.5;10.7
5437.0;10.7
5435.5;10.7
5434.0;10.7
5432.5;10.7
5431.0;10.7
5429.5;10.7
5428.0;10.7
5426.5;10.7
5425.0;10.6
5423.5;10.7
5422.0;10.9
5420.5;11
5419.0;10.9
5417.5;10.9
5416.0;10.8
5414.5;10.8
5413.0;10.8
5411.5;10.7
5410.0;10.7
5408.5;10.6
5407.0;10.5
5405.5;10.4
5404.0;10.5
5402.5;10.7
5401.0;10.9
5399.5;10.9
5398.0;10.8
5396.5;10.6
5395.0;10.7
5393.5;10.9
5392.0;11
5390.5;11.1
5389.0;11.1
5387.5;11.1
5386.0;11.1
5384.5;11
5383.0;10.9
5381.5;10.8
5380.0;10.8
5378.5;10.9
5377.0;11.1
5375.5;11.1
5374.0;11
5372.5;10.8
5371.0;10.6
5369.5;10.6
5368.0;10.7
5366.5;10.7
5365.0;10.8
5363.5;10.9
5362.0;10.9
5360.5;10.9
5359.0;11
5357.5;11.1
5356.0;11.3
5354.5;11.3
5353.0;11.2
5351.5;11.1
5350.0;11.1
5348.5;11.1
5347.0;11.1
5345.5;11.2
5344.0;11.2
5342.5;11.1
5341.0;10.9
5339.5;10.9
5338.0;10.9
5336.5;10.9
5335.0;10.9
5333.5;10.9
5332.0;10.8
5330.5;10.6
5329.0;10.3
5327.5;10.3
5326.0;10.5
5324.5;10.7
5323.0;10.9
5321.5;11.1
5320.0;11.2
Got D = 0.014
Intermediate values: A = 1.030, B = 1.03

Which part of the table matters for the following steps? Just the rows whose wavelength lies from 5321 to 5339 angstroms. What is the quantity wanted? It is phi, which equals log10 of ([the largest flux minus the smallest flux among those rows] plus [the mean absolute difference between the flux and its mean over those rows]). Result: 0.00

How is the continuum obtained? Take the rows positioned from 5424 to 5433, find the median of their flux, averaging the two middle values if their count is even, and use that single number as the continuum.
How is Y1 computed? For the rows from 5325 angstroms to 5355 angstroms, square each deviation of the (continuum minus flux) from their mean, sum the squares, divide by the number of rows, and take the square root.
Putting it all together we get 0.283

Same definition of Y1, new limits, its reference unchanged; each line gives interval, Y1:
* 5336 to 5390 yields 0.178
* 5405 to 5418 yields 0.152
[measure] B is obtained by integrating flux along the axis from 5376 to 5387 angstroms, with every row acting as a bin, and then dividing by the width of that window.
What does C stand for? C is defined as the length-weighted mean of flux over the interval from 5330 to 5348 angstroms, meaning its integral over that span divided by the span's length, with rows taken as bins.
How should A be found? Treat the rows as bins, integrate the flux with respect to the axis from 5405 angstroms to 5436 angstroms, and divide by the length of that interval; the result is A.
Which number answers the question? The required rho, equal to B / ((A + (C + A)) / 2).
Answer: 0.676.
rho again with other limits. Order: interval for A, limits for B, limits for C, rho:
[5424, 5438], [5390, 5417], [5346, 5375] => 0.664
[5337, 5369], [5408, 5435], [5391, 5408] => 0.657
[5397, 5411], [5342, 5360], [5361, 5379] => 0.693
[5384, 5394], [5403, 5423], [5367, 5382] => 0.652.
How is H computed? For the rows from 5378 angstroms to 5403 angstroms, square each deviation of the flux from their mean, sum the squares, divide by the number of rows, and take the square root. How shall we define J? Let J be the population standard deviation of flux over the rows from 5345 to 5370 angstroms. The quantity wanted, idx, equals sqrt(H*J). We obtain 0.175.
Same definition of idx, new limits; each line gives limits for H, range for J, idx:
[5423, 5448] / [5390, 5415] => 0.117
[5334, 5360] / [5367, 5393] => 0.153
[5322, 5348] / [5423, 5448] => 0.141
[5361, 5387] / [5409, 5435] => 0.127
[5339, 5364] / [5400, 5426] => 0.149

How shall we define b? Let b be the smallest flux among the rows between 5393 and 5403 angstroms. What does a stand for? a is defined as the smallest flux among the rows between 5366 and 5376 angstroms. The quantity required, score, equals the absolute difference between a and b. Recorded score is 0.00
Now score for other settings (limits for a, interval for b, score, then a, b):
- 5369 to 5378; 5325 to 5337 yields 0.30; 10.6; 10.3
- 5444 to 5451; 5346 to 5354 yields 0.40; 10.7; 11.1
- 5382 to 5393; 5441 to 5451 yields 0.20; 10.9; 10.7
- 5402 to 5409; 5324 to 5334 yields 0.10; 10.4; 10.3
